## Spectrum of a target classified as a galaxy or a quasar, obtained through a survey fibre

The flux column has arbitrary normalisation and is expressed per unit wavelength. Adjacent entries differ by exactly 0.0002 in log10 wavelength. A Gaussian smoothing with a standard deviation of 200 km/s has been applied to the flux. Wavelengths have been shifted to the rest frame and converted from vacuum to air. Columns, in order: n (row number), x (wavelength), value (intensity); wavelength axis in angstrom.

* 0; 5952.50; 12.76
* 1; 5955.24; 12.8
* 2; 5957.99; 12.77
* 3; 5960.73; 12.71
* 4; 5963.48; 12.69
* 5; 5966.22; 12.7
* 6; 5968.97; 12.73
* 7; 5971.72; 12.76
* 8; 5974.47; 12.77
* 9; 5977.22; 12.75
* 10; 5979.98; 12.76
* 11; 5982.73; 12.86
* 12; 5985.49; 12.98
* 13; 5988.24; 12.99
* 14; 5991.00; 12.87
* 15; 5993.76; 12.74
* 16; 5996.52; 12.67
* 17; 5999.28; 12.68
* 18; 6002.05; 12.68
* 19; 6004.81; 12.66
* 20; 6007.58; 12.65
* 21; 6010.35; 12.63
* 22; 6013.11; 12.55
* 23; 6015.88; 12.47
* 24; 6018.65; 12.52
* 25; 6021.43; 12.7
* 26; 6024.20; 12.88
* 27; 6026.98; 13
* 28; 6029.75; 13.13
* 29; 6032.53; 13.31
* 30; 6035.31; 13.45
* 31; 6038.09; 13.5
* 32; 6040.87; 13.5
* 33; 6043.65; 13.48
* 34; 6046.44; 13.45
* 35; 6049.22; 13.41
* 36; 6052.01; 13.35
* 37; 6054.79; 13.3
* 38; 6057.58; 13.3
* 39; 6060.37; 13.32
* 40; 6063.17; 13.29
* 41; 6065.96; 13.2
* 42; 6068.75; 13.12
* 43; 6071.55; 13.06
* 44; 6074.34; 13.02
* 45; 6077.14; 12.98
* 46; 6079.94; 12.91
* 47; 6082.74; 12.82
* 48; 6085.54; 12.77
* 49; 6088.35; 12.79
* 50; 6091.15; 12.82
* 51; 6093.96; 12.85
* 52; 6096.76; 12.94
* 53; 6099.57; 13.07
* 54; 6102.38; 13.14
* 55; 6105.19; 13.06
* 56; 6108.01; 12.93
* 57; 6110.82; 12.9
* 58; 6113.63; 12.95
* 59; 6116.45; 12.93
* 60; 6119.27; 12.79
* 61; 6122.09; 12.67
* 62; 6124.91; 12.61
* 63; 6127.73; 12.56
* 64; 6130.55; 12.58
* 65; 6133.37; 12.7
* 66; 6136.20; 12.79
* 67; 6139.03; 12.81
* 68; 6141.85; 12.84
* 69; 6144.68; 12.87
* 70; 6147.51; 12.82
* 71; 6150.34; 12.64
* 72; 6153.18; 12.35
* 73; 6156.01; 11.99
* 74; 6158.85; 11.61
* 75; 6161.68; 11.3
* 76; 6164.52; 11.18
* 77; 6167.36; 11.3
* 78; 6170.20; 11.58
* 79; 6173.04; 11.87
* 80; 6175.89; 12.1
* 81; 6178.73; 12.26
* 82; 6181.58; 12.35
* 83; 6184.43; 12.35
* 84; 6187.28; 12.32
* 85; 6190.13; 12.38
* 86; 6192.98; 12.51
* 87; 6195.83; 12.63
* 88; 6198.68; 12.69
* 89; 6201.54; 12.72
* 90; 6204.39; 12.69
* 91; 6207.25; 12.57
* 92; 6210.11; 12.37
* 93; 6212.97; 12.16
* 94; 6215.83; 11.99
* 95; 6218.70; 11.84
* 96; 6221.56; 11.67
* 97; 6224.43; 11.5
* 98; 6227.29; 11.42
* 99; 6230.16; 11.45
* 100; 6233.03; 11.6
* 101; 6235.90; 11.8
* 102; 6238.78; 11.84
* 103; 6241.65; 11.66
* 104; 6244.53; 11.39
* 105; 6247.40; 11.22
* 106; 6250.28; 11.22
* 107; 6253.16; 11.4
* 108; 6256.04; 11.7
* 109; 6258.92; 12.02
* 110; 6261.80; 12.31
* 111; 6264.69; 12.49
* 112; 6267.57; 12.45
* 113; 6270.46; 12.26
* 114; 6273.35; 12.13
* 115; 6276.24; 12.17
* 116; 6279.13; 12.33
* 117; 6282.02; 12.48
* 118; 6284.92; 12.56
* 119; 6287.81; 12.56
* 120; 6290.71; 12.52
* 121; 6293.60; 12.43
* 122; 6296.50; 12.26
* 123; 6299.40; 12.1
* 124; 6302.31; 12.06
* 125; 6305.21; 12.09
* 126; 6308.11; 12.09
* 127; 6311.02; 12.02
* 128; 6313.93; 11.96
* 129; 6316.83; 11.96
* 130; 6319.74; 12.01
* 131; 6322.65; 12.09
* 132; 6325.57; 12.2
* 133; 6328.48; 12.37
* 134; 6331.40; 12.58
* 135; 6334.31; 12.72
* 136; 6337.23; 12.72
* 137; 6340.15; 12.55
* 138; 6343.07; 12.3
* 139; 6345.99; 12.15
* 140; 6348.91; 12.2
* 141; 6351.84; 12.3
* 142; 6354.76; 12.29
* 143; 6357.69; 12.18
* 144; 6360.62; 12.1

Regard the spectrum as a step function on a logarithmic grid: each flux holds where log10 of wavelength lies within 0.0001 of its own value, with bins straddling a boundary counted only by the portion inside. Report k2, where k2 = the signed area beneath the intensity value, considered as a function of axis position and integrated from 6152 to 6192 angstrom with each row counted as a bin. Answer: 477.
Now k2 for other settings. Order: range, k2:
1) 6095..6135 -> 514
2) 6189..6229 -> 489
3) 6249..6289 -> 486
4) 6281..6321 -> 489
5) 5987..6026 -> 495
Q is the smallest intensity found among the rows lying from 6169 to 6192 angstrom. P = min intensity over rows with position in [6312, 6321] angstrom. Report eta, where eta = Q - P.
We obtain -0.4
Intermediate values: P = 11.96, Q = 11.58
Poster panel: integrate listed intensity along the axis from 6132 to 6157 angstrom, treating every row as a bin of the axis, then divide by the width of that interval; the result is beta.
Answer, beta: 12.7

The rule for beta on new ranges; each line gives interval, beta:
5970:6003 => 12.8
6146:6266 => 12.0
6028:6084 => 13.2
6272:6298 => 12.4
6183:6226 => 12.3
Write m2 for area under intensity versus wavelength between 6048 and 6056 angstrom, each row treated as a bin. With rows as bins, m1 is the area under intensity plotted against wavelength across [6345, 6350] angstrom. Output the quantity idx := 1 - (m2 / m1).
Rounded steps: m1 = 61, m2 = 107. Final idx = -0.8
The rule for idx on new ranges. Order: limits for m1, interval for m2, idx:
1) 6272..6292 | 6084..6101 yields 0.1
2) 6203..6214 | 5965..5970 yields 0.5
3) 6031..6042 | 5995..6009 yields -0.2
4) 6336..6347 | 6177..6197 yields -0.8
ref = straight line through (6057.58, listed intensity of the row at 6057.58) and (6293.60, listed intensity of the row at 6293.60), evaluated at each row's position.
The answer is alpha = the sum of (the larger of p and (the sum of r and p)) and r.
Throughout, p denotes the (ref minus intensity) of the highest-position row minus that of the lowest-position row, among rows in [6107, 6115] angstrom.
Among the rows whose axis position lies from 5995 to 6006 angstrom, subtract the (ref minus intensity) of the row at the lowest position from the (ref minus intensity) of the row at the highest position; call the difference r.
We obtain -0.1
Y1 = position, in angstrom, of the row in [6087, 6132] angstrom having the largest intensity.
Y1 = 6102.38 angstrom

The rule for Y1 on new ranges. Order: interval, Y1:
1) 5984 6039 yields 6038.09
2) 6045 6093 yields 6046.44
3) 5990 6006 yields 5991.00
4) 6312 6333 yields 6331.40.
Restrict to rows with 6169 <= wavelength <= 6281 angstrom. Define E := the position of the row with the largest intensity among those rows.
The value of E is 6201.54 angstrom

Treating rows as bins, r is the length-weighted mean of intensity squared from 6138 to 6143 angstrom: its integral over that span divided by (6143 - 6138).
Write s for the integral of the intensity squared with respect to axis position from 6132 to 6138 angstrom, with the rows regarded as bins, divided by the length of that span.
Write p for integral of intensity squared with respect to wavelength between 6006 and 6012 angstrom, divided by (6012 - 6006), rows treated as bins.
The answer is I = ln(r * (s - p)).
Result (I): 6.1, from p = 160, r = 165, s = 162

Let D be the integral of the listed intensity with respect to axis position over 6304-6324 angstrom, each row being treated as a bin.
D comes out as 241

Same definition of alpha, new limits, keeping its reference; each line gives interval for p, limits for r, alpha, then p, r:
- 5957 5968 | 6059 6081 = 0.7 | 0.0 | 0.34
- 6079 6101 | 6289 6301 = 0.5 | -0.2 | 0.39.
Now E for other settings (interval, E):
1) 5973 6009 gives 5988.24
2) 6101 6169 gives 6102.38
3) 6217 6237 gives 6218.70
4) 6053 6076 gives 6060.37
